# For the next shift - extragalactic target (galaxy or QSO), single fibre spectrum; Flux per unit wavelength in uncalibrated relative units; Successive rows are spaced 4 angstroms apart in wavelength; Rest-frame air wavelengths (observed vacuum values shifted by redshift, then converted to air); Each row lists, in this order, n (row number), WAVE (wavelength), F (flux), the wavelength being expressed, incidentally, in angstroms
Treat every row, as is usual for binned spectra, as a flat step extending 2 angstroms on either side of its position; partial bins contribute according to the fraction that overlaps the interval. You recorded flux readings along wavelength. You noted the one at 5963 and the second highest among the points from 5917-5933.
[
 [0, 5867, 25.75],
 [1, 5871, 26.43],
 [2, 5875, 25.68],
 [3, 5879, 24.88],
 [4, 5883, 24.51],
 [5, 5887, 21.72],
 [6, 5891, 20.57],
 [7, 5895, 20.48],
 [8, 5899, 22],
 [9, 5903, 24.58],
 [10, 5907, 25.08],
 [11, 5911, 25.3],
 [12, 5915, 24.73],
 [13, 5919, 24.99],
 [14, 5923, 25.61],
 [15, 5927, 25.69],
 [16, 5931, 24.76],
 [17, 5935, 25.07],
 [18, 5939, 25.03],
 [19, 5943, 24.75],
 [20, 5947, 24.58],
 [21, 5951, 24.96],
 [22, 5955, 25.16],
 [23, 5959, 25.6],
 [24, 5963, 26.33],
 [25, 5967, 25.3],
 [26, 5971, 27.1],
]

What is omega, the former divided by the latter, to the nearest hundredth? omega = 1.03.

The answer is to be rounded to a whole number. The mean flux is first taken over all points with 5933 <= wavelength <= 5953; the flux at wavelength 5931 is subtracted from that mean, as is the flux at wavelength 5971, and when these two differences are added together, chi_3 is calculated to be -2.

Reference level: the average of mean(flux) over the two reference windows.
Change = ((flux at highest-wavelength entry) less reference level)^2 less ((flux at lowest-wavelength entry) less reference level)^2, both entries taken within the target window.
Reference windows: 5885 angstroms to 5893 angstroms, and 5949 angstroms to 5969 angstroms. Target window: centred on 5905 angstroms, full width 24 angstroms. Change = -6.0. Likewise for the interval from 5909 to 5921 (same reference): -1.1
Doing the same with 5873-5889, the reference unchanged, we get -3.1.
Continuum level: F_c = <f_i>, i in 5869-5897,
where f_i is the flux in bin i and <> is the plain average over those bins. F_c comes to 23.5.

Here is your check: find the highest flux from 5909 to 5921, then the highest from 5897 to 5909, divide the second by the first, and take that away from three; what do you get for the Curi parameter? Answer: 2.01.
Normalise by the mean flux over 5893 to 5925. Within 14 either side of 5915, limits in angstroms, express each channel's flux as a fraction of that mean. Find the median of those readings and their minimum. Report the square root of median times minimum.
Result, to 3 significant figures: 1.03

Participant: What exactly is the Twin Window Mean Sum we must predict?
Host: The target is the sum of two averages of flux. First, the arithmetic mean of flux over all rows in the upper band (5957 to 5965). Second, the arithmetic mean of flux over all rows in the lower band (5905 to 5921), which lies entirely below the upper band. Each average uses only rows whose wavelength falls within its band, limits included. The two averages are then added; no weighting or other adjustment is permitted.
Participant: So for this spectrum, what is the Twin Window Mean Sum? 51.0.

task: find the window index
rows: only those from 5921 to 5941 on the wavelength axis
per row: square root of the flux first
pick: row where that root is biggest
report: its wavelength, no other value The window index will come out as 5927 angstroms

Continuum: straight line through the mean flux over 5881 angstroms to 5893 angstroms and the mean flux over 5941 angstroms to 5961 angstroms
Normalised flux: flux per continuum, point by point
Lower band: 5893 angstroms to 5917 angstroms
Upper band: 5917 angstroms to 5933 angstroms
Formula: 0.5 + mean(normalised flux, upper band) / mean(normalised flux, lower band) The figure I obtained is 1.53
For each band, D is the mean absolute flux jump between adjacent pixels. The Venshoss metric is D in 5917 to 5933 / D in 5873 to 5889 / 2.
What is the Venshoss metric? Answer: 0.206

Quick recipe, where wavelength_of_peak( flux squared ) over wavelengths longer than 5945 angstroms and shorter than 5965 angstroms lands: 5963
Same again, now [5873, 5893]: 5875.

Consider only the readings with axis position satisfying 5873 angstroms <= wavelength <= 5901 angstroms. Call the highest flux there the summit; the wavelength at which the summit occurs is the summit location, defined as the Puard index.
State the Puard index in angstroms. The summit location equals 5875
